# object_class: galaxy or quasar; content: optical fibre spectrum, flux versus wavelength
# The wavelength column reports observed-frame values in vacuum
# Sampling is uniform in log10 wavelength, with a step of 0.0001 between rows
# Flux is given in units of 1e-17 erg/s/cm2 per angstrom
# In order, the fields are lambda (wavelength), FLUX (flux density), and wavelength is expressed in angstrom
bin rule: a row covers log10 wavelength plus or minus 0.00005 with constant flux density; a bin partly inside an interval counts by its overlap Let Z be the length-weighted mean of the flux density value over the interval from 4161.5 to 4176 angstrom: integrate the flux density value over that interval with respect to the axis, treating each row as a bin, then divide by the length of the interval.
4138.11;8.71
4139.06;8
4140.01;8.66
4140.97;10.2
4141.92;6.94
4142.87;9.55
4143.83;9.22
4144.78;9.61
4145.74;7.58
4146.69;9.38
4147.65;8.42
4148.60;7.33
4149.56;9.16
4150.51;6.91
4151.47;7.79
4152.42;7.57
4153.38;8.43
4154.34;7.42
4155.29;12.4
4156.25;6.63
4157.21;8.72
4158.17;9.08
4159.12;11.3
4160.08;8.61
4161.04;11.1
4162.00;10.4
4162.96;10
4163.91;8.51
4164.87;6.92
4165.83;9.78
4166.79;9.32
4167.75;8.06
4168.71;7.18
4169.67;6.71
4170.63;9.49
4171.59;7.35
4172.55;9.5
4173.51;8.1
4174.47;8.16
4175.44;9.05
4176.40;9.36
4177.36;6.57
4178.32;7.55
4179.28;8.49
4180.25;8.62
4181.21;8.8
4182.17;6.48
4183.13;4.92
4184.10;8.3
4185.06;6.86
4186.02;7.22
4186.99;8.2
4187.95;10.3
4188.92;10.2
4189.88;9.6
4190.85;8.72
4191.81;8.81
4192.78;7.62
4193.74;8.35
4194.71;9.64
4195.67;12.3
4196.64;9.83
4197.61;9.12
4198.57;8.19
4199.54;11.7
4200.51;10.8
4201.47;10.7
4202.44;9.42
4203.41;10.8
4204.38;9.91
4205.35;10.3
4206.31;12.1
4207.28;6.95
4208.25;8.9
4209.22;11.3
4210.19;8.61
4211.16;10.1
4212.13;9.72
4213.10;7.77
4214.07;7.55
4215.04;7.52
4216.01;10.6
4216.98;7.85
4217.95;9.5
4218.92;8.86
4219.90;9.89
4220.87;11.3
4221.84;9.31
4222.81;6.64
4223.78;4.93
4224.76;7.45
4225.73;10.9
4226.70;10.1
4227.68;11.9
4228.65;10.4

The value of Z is 8.57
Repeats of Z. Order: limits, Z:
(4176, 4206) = 8.98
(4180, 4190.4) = 8.13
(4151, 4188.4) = 8.44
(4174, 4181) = 8.27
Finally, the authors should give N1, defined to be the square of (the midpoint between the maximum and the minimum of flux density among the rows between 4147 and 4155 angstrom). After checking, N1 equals 65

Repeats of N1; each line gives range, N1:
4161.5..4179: 72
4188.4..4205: 99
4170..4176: 71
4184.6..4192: 74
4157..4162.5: 99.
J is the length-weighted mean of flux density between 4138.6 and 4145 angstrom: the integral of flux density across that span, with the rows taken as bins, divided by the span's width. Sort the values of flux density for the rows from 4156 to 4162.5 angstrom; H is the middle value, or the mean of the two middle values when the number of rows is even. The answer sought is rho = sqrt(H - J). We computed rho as 0.5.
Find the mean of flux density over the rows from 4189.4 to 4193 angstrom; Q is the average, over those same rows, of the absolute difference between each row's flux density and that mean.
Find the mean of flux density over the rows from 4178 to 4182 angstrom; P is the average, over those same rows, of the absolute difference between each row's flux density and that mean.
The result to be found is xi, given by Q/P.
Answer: 1.31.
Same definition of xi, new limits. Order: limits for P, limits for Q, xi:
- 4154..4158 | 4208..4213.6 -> 0.54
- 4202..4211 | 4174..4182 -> 0.57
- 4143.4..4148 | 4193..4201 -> 1.79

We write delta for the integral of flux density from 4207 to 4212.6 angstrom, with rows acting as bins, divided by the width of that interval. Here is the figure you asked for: 9.3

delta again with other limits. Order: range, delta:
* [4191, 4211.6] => 9.8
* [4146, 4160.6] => 8.6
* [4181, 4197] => 8.6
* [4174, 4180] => 8.2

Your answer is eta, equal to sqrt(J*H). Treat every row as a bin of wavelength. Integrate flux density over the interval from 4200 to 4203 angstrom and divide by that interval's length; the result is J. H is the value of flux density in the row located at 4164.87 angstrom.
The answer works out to 8.5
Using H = 6.92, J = 10.3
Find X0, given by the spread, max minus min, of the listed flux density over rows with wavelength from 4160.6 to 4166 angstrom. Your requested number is 4.2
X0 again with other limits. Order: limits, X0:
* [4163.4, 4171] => 3.1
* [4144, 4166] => 5.8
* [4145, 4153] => 2.5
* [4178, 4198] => 7.4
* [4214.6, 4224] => 6.4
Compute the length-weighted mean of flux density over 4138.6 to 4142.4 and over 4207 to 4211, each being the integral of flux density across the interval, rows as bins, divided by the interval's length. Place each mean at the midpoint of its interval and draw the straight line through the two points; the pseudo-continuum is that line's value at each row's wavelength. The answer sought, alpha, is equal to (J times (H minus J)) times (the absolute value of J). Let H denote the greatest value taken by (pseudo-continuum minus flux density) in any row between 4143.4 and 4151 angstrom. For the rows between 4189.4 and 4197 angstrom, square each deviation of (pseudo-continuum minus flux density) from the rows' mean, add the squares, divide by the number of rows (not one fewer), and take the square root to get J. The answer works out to 0.59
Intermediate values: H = 1.65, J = 1.30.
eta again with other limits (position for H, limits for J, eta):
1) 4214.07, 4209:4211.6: 8.6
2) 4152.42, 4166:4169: 8.0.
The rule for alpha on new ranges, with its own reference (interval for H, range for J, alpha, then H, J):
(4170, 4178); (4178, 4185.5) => 1.58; 2.25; 1.27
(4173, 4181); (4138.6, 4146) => 1.33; 2.25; 1.05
